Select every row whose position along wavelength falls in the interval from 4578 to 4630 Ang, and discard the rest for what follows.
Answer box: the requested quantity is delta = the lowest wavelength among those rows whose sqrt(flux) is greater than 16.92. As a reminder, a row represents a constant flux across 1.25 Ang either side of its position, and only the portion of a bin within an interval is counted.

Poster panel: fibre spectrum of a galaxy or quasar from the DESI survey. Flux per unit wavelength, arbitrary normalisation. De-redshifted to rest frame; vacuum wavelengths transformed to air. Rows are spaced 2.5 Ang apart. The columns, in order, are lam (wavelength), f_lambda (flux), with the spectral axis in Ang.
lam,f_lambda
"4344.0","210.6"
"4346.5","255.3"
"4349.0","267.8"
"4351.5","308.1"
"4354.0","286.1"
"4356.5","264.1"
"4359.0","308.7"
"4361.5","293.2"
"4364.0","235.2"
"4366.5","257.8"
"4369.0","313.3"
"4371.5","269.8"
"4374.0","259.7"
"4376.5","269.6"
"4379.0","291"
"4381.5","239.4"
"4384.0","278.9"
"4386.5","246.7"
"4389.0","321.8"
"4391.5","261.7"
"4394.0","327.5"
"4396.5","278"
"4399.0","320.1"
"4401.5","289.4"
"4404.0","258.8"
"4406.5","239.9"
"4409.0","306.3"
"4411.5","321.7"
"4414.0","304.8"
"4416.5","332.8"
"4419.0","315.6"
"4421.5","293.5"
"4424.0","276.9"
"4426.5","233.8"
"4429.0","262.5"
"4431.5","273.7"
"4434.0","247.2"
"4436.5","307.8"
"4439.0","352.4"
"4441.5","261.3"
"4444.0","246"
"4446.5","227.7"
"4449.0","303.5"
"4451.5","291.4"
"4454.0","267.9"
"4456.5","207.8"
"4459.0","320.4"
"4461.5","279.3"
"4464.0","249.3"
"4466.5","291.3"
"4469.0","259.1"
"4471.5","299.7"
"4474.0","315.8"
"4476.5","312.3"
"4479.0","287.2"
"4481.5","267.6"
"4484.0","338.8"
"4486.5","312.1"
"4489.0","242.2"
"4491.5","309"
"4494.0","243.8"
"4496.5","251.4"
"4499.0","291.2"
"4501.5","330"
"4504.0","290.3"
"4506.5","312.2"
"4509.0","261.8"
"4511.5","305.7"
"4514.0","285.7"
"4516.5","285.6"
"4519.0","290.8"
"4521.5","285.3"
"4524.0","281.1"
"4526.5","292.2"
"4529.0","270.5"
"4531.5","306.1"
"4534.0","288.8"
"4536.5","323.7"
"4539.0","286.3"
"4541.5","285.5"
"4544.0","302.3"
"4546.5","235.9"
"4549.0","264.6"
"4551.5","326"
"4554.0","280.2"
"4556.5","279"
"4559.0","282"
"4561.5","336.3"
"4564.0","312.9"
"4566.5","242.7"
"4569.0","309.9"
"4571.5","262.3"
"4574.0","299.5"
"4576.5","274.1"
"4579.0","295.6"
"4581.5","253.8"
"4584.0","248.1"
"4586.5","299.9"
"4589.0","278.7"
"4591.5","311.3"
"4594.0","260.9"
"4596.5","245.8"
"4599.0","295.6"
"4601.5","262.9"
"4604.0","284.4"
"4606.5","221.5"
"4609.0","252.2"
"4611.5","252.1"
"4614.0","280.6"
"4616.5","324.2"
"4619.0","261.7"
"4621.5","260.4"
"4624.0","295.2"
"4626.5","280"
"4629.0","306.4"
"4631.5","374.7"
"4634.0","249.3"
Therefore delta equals 4579.0 Ang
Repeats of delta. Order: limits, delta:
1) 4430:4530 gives 4436.5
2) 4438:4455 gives 4439.0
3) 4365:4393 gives 4369.0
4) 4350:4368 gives 4351.5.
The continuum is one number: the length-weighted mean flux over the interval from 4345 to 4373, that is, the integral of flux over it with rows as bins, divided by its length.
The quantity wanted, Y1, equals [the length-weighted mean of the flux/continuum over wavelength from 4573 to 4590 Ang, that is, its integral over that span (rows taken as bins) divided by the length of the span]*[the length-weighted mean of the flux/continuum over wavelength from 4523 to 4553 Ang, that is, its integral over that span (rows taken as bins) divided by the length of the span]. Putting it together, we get 1.04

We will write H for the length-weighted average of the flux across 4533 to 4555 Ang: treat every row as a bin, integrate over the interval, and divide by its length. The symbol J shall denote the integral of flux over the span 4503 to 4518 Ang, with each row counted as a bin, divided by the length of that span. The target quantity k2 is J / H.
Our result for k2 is 1.01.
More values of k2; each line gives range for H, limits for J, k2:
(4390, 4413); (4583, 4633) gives 0.97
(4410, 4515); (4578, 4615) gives 0.94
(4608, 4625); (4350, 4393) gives 1.01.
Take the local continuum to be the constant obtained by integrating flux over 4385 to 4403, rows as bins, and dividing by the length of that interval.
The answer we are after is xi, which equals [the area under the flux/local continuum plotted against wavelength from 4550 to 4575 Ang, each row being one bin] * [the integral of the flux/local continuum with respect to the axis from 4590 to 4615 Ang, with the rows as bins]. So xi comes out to 574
